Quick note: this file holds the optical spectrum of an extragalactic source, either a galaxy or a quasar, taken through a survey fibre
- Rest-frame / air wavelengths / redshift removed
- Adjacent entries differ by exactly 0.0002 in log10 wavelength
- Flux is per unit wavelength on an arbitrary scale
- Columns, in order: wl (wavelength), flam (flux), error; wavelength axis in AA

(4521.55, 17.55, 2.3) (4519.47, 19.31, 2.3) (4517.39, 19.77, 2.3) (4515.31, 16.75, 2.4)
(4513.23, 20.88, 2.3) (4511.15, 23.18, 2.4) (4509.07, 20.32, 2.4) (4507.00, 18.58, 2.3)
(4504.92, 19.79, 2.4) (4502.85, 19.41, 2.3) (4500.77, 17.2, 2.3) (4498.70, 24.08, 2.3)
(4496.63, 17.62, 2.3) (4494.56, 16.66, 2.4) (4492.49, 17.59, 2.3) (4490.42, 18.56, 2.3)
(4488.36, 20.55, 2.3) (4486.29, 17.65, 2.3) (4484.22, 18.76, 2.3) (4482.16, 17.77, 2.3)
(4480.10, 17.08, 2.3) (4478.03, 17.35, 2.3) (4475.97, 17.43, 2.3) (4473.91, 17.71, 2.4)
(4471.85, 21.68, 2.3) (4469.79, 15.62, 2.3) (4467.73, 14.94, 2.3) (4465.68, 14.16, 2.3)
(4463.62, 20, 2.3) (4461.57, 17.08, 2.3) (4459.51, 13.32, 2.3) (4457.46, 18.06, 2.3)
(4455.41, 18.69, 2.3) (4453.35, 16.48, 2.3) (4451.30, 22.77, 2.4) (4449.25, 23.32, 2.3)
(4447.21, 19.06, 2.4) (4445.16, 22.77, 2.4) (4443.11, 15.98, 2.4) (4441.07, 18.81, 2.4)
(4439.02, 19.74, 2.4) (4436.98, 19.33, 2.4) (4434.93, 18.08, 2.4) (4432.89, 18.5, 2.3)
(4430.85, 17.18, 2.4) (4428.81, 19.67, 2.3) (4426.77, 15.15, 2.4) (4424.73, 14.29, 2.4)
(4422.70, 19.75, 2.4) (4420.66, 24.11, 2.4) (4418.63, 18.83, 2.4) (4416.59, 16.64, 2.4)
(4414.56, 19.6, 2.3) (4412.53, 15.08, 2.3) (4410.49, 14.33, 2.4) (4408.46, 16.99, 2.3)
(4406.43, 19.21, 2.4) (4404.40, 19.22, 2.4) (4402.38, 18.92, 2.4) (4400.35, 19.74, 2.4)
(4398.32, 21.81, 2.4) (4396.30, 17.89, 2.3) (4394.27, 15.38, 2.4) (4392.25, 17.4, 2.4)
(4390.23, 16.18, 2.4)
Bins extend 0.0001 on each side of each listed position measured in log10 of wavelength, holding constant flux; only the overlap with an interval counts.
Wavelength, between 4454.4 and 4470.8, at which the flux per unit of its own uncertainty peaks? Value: 4463.62 AA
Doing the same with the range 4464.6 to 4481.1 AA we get 4471.85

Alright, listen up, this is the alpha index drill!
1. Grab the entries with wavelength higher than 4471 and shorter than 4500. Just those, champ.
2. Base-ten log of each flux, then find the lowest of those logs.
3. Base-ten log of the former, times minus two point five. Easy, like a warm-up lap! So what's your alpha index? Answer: -0.217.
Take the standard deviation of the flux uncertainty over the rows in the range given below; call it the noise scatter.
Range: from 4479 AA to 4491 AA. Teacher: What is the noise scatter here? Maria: 0.000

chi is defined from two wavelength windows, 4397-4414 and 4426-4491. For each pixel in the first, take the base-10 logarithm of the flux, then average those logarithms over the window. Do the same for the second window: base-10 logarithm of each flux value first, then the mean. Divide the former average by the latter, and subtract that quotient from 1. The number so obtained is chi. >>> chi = 0.001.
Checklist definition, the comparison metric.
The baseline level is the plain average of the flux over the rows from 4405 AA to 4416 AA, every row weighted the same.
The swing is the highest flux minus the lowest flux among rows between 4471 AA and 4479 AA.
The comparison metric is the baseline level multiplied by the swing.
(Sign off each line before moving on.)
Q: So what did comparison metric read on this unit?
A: 74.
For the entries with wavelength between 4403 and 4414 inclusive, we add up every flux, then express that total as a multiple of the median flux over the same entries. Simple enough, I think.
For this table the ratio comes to 4.99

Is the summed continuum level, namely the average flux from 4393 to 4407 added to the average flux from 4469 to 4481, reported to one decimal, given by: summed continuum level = 36.7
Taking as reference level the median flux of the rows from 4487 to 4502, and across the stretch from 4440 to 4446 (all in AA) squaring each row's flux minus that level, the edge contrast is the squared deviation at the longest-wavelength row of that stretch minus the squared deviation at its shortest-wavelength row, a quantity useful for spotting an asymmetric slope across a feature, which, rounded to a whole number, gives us 25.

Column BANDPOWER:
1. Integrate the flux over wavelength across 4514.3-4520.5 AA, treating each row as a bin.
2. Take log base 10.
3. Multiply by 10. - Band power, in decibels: 21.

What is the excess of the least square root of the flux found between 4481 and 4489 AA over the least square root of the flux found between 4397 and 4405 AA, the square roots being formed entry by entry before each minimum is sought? -0.1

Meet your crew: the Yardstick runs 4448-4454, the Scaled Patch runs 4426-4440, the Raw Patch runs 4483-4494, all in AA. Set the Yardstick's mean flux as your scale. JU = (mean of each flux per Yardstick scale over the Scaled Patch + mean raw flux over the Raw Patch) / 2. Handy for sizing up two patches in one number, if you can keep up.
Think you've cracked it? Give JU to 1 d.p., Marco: 9.7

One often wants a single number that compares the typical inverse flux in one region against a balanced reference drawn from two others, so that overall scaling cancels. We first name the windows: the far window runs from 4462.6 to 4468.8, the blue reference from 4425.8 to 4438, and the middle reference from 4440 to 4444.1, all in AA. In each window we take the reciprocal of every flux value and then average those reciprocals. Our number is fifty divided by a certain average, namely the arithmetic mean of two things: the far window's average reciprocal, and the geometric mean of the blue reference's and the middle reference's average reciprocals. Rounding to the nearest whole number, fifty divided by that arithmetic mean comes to 837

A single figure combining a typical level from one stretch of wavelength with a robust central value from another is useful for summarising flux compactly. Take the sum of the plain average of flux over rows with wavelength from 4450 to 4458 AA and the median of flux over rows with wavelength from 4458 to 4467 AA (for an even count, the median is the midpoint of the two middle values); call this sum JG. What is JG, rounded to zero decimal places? 35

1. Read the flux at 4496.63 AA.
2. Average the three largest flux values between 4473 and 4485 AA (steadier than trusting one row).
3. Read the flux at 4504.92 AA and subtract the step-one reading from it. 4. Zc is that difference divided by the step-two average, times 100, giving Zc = 12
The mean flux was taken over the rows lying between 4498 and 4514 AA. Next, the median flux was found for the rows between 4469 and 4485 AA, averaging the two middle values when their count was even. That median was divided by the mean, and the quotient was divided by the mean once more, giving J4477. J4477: 0.042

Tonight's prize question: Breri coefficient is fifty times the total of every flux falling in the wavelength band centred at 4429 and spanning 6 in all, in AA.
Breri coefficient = 2600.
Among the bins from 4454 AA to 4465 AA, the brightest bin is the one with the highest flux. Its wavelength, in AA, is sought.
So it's 4463.62 AA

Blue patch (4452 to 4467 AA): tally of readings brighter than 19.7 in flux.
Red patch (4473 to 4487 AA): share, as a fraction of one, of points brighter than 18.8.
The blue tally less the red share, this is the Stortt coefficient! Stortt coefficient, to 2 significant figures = 1.0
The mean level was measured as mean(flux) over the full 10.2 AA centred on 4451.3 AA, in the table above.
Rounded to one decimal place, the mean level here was 20.1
